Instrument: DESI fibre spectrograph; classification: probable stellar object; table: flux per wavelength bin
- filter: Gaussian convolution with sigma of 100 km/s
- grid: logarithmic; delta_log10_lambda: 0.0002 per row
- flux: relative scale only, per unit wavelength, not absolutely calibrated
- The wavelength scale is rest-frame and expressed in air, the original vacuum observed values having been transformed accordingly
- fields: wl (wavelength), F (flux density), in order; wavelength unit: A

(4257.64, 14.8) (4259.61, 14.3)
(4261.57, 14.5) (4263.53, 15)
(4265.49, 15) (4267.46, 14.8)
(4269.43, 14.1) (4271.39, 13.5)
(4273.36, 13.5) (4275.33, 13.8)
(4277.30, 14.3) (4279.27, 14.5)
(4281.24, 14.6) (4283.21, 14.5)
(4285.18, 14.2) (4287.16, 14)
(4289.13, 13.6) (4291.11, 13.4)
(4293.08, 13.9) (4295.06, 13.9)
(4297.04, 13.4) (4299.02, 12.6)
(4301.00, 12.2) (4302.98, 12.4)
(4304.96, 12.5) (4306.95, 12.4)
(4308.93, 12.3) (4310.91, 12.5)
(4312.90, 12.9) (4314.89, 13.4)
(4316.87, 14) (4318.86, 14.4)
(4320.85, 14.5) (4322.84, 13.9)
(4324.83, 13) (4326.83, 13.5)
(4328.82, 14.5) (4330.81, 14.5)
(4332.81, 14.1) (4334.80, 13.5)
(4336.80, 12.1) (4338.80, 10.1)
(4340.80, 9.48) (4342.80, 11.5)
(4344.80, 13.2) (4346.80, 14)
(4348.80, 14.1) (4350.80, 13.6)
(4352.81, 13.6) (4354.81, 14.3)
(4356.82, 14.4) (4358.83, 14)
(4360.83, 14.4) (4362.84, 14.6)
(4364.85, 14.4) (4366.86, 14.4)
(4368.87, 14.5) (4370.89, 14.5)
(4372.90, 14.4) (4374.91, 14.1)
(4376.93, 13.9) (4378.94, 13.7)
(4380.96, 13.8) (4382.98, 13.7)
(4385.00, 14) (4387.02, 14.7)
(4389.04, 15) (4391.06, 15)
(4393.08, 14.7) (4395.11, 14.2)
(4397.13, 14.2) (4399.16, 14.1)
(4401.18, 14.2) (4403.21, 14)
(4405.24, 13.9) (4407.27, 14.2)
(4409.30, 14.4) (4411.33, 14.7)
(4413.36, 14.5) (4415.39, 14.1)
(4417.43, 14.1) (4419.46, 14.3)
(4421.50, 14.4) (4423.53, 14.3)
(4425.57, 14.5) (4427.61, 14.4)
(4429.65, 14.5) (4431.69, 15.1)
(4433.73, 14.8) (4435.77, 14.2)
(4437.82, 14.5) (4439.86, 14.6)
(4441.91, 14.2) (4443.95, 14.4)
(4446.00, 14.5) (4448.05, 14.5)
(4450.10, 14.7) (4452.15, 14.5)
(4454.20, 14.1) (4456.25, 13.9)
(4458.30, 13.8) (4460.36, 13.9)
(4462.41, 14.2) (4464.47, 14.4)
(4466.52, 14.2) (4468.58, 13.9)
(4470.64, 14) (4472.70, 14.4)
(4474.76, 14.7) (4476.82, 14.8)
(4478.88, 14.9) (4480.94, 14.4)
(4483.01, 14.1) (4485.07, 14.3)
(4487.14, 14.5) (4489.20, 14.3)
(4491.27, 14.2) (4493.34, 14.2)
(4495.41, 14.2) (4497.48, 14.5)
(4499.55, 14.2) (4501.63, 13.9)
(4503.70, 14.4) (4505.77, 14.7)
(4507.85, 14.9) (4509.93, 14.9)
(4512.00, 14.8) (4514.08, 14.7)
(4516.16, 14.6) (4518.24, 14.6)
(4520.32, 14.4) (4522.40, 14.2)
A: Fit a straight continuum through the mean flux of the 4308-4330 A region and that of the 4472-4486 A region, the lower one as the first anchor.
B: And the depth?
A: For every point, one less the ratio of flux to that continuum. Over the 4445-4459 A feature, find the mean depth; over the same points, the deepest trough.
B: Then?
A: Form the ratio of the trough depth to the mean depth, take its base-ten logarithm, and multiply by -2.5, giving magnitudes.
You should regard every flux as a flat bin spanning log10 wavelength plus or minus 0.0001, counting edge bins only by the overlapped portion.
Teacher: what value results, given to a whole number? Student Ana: -2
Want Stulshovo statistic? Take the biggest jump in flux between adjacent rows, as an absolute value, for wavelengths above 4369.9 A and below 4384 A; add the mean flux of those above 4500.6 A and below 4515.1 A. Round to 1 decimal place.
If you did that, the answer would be 14.9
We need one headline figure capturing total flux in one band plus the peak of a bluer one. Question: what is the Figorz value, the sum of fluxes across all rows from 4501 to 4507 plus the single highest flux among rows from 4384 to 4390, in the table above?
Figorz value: 58.0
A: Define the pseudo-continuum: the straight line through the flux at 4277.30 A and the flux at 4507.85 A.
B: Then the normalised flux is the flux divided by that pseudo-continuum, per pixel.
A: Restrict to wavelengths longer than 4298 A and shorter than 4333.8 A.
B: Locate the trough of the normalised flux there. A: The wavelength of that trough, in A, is 4301.00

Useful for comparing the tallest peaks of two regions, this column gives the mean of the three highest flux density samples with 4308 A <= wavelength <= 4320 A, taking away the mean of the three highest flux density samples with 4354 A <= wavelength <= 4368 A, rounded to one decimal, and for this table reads -0.5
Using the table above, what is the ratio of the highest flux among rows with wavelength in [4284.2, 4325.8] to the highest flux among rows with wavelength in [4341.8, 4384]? 0.99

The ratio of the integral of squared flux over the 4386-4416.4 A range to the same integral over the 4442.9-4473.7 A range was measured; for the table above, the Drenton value 1.01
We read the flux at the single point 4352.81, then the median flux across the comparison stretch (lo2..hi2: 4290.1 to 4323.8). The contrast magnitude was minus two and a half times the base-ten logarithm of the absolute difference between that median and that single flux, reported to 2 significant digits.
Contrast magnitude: 1.7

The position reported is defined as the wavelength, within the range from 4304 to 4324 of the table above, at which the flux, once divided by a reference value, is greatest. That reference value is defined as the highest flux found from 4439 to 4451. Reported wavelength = 4320.85 A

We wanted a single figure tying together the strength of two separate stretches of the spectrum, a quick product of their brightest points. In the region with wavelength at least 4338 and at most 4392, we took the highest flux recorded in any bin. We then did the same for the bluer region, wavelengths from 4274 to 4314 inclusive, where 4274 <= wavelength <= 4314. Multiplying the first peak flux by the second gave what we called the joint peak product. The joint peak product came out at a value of 219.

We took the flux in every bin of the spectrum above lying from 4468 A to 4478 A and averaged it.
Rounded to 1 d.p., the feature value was 14.4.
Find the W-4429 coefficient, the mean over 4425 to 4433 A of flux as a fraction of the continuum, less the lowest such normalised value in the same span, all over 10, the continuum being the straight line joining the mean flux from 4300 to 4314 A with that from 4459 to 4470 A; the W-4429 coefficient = 0.0016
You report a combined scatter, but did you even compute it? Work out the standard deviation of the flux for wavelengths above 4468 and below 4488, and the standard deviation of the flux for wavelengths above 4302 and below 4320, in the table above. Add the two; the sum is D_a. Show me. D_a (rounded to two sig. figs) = 1.1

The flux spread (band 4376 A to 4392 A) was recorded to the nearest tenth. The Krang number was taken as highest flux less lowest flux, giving 1.3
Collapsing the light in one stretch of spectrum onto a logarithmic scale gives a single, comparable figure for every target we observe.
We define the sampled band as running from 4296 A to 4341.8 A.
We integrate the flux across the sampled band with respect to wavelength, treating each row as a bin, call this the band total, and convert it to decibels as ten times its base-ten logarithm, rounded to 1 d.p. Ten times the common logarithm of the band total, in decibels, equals 27.7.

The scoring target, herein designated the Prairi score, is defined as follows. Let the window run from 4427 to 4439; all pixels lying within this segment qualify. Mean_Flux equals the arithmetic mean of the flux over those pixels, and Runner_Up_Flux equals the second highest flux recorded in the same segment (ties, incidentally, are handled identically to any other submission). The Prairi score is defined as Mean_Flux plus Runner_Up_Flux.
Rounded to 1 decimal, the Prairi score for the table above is 29.4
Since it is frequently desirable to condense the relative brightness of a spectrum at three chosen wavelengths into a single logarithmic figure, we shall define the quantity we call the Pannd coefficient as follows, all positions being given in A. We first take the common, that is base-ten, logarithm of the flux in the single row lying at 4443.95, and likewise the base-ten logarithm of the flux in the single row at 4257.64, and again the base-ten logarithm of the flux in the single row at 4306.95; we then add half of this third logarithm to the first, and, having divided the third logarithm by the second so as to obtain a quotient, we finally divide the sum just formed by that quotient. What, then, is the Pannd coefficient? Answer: 1.82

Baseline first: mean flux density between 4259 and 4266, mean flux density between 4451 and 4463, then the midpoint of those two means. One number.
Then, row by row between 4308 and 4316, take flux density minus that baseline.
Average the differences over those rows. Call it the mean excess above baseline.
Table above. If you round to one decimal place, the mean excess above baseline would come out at -1.6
